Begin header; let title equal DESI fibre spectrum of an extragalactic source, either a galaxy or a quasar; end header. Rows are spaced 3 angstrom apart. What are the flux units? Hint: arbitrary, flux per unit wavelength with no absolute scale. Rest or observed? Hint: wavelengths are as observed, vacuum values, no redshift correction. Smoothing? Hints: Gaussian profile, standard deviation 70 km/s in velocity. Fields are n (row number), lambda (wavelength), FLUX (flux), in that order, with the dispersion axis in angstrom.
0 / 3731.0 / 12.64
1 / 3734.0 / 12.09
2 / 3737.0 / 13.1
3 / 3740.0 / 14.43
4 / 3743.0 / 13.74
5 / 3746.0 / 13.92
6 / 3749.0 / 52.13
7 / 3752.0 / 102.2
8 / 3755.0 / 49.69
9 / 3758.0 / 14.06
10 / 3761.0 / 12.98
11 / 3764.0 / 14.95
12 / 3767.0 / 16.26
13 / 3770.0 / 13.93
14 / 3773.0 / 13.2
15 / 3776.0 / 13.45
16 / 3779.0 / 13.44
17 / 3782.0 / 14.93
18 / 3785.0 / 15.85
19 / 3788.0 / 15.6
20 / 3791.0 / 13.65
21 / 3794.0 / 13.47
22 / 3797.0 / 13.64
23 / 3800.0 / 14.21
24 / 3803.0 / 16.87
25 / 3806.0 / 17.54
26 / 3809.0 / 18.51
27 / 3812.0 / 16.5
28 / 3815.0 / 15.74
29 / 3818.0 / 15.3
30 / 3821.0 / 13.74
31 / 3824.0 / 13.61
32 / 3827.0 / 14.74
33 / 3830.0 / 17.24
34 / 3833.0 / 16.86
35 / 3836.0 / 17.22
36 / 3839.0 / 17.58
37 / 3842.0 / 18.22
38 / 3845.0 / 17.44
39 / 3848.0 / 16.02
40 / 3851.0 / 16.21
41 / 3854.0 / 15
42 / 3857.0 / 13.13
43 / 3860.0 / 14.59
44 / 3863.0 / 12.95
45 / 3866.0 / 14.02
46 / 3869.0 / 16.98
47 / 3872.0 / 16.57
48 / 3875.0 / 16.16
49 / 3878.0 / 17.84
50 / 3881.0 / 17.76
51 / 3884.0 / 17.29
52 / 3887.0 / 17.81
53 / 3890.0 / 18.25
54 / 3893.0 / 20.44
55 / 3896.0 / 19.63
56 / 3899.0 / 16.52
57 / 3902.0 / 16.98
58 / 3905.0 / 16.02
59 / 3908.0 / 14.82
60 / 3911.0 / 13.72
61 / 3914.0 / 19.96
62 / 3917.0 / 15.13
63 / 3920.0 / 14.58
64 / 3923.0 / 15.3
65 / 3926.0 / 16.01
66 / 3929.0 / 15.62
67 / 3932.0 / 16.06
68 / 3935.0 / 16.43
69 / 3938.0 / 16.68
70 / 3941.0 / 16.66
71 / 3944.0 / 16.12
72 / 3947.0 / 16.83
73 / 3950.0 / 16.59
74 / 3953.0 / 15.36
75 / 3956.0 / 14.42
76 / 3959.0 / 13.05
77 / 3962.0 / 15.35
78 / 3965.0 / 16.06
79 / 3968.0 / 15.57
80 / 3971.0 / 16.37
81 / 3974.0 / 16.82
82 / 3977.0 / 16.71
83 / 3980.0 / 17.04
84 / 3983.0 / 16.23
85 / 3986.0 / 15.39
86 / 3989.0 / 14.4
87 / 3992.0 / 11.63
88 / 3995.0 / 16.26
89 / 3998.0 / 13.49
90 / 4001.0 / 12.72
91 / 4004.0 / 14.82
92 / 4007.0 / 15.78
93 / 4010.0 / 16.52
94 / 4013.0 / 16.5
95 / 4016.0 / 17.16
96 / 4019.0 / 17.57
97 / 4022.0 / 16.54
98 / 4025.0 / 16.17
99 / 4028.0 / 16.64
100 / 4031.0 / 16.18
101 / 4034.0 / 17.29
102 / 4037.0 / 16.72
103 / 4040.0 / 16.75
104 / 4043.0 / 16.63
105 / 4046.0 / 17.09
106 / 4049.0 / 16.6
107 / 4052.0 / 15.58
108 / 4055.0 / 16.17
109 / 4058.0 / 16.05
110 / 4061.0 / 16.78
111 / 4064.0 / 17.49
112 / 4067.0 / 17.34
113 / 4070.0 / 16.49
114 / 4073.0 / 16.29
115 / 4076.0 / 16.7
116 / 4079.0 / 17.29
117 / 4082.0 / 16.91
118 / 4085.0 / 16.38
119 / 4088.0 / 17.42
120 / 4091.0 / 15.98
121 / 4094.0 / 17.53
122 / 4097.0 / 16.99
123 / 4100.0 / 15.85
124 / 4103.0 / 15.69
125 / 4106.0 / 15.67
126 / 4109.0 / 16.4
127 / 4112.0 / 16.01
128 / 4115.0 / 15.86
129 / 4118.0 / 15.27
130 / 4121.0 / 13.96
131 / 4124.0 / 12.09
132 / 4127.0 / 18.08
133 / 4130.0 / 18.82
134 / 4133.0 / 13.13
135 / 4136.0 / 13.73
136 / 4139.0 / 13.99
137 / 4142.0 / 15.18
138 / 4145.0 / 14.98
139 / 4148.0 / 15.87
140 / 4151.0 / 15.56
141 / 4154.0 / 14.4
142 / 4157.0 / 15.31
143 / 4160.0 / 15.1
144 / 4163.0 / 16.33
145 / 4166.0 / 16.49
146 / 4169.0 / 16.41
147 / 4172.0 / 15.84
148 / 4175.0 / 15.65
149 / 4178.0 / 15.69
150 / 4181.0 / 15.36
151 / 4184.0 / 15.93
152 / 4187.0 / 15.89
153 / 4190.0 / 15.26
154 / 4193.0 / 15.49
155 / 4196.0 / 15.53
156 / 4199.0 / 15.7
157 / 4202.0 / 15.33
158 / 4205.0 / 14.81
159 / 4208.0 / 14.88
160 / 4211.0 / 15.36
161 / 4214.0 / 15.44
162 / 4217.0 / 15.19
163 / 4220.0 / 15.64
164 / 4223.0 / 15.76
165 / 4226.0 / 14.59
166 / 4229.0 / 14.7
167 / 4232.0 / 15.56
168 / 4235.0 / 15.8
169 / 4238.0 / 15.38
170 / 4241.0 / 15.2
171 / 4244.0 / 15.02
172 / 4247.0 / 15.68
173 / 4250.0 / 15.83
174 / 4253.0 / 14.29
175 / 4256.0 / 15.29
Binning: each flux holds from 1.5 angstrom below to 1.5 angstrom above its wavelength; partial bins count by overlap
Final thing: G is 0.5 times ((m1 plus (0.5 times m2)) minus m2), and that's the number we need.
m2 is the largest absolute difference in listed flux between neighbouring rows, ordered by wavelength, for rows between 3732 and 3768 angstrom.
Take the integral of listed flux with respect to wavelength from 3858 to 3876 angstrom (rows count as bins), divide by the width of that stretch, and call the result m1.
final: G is -5.6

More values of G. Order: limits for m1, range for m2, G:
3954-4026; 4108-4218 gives 6.3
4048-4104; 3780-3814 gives 7.6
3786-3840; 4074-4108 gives 7.4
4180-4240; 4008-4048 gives 7.4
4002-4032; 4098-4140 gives 6.7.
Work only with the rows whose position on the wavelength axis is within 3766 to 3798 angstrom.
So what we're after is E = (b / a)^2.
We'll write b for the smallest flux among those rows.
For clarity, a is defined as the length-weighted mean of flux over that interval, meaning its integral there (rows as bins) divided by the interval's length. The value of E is 0.85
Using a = 14.3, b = 13.2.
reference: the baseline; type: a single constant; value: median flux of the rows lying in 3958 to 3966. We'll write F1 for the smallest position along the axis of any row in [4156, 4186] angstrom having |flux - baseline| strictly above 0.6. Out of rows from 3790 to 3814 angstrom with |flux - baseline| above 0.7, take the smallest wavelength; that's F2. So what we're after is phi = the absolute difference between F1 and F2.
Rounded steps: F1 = 4163.0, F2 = 3791.0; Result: 372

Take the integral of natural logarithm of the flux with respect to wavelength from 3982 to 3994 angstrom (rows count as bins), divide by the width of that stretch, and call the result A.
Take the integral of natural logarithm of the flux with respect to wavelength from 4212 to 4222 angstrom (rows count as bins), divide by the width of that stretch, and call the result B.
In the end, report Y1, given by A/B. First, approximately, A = 2.66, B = 2.74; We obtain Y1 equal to 0.97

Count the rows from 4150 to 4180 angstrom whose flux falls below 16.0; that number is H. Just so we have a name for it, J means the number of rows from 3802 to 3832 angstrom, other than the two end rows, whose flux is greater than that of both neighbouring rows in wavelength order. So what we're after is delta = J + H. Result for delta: 8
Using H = 7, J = 1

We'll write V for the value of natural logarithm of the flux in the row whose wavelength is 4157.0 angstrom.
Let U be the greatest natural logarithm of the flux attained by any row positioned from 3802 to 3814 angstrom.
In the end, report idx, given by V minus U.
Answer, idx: -0.19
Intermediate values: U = 2.92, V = 2.73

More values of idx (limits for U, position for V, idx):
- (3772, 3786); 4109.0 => 0.03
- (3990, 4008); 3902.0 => 0.04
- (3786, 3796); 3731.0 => -0.21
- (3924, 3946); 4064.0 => 0.05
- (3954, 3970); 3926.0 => 0.00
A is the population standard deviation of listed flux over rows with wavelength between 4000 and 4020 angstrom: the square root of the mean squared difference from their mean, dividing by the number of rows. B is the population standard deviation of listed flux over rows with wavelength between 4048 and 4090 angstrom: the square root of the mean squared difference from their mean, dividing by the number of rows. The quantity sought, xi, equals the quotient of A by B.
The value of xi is 2.8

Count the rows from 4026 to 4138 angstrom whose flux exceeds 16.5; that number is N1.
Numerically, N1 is 18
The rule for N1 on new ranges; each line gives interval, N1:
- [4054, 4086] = 6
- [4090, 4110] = 2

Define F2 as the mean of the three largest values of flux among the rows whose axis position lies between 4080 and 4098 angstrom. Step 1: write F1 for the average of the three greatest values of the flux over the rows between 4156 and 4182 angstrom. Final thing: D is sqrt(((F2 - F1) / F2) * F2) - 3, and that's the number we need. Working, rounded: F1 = 16.4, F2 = 17.3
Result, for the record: -2.0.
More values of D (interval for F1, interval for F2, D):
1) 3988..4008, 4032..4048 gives -1.8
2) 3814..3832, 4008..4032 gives -2.0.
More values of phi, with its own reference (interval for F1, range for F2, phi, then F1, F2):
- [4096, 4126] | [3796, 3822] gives 300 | 4097.0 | 3797.0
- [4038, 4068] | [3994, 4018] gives 45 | 4040.0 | 3995.0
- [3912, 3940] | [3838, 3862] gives 75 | 3914.0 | 3839.0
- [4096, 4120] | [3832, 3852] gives 264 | 4097.0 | 3833.0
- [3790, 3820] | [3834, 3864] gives 45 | 3791.0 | 3836.0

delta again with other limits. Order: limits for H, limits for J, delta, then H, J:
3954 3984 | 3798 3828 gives 5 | 4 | 1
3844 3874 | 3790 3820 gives 6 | 5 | 1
